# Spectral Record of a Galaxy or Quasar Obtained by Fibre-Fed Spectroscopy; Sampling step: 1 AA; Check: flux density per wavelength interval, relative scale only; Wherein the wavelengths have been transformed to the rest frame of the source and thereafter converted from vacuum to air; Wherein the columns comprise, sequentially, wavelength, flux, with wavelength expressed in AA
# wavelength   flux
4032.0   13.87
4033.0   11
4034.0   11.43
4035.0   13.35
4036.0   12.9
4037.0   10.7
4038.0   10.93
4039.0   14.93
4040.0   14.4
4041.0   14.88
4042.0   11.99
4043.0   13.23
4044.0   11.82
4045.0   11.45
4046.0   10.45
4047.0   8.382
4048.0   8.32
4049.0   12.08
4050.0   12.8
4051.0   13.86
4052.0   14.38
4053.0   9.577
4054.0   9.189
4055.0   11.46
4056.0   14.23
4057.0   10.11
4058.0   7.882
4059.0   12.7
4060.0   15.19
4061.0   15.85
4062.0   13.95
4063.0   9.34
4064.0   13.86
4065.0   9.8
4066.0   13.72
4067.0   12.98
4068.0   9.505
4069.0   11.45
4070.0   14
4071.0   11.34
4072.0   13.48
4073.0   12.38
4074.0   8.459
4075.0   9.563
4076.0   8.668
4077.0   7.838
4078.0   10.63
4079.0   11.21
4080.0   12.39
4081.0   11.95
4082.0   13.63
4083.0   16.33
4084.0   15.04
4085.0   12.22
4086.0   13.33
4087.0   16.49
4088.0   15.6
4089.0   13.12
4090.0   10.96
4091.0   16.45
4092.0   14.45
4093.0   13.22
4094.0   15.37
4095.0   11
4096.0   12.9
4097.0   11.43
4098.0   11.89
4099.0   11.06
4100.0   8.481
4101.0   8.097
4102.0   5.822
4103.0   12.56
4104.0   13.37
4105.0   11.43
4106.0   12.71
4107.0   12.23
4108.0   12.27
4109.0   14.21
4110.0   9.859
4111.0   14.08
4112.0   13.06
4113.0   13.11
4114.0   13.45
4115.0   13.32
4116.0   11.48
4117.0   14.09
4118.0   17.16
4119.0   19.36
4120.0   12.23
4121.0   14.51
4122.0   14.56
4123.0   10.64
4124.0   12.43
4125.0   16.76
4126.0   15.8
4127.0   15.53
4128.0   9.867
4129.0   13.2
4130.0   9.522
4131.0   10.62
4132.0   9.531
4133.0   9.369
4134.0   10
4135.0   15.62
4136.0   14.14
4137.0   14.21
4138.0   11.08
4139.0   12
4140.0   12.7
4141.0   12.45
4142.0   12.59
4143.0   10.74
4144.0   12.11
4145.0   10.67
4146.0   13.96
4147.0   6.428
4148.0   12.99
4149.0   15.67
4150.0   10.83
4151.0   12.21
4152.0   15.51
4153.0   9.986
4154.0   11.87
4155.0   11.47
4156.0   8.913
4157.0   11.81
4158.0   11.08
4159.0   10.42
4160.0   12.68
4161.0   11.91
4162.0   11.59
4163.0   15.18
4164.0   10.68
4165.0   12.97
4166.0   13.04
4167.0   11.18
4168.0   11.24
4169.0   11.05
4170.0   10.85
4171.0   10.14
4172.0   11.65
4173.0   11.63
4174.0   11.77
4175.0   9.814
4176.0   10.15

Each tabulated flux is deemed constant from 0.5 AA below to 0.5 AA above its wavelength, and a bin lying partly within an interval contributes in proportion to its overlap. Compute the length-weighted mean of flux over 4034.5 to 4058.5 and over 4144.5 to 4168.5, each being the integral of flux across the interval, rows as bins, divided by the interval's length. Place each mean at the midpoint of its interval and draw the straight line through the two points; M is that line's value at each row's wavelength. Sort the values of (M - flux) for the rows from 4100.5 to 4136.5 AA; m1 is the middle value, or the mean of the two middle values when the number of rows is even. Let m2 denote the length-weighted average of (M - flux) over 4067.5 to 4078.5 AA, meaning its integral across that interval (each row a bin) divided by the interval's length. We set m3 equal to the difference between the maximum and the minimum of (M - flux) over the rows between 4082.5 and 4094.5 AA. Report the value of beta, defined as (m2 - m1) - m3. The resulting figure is -3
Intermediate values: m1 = -1.1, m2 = 1.1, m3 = 5.5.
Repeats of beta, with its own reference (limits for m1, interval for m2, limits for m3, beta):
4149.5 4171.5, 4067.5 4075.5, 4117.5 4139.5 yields -10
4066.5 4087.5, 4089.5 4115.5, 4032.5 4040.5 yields -4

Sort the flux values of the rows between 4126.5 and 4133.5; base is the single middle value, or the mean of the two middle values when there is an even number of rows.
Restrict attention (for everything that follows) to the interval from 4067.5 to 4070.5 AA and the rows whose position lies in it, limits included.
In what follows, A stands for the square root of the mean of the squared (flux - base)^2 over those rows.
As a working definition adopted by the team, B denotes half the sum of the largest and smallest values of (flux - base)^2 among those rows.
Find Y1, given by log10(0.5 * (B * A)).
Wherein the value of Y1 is 1.6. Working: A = 10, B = 9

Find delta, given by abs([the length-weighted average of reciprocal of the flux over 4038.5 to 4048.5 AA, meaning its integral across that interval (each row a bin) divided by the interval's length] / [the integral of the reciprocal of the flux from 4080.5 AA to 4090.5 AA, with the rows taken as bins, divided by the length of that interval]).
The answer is 1.19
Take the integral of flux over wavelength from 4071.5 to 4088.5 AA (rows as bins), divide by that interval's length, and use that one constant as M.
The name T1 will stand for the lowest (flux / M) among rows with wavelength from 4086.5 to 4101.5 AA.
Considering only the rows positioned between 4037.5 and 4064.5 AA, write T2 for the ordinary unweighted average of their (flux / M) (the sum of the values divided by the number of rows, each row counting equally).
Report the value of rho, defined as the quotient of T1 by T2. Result 0.67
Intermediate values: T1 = 0.66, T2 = 0.98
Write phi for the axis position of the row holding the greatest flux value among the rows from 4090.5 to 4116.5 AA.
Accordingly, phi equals 4091.0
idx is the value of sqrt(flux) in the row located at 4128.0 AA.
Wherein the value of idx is 3.14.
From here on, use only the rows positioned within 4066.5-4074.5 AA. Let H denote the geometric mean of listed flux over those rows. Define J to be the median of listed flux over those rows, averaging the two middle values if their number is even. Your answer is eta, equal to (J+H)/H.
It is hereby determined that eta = 2.03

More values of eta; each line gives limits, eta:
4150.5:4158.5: 2.01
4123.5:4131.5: 2.01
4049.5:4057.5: 2.03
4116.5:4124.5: 2.01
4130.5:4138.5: 1.93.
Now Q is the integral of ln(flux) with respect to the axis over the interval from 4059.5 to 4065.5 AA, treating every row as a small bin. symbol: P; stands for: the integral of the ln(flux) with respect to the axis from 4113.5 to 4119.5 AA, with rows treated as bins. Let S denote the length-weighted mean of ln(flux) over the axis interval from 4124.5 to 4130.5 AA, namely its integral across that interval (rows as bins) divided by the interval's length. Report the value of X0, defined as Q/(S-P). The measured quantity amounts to -1.13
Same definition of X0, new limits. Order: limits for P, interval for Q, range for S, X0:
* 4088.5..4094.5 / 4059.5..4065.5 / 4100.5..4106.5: -1.14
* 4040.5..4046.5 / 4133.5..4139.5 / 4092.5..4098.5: -1.22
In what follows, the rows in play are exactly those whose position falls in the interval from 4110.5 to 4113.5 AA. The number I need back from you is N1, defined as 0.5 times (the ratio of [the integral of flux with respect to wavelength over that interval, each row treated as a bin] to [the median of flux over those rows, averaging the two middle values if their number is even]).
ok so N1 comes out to 1.5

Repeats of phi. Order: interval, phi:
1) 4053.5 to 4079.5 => 4061.0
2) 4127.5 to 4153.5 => 4149.0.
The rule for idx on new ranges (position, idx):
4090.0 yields 3.31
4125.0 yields 4.09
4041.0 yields 3.86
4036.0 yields 3.59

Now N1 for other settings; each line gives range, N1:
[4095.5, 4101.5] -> 2.8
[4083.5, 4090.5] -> 3.6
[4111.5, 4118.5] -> 3.6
